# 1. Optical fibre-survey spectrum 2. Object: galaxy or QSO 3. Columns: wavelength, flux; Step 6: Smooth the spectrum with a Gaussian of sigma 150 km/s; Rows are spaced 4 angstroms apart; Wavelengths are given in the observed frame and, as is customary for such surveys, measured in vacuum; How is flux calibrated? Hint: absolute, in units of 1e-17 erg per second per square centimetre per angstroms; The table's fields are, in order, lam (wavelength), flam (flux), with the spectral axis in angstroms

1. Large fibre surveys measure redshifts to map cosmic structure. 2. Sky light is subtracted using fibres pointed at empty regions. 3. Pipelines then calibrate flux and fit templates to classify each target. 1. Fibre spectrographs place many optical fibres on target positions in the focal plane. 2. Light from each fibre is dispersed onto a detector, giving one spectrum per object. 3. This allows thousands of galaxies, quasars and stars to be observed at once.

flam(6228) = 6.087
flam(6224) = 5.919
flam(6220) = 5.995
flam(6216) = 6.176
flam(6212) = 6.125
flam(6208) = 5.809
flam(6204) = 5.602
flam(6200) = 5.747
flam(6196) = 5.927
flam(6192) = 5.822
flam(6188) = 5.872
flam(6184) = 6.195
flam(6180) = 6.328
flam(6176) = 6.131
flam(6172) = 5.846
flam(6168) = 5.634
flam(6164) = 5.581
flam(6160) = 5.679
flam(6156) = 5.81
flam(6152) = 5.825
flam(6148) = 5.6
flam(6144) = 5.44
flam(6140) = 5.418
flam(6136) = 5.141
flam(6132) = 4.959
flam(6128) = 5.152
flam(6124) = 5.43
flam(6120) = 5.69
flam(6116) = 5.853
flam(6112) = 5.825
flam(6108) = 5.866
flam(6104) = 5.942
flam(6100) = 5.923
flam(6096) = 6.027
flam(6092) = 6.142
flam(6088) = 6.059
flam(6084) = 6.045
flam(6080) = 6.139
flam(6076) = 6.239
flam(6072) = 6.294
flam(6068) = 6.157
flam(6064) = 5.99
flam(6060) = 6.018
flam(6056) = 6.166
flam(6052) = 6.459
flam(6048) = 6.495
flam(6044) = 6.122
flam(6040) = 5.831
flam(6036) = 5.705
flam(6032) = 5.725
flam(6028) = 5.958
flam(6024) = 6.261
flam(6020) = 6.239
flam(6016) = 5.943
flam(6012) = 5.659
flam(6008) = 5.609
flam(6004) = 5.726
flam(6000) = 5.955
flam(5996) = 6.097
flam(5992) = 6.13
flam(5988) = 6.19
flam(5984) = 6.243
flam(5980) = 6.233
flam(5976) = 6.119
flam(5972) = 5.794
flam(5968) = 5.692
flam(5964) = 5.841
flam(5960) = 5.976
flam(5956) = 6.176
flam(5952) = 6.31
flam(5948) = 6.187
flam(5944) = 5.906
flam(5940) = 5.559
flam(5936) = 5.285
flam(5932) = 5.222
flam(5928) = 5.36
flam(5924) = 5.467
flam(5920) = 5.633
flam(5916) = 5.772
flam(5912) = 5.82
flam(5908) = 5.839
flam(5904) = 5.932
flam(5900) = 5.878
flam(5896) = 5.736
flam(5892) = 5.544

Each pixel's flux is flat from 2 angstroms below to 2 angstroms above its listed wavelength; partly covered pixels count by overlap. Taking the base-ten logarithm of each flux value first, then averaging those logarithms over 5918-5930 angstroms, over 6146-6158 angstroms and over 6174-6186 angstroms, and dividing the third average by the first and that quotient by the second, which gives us 1.41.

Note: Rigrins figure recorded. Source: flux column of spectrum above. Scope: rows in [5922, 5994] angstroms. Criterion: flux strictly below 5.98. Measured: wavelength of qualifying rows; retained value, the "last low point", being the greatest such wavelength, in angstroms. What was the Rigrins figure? 5972 angstroms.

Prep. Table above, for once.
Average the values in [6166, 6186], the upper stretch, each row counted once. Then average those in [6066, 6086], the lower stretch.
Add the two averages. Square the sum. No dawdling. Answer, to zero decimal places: 149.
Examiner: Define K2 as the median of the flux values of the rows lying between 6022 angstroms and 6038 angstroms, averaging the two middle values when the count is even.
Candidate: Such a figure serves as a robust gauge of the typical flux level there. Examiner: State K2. 5.84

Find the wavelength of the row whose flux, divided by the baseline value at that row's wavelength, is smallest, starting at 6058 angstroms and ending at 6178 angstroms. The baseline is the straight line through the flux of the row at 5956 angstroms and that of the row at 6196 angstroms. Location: 6132 angstroms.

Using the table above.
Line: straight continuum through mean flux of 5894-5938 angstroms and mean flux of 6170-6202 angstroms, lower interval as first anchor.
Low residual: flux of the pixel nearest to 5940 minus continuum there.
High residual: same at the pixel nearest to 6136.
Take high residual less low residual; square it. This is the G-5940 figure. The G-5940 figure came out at 0.45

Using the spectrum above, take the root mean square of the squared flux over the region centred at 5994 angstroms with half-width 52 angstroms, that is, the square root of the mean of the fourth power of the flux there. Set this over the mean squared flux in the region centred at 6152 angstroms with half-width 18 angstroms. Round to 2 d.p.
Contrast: 1.16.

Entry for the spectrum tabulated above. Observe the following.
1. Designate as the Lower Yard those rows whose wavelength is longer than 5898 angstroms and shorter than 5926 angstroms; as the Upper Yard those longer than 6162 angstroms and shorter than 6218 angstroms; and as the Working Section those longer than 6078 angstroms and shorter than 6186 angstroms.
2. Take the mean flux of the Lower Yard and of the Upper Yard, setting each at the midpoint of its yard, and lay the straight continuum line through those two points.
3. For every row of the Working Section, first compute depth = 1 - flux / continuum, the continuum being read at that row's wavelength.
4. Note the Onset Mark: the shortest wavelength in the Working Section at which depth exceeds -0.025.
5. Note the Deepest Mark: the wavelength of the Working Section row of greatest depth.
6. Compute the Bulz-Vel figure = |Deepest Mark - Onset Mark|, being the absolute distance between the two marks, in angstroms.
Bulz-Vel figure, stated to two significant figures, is 32 angstroms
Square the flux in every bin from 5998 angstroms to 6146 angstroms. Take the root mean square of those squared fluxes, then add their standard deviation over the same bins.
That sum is 39.0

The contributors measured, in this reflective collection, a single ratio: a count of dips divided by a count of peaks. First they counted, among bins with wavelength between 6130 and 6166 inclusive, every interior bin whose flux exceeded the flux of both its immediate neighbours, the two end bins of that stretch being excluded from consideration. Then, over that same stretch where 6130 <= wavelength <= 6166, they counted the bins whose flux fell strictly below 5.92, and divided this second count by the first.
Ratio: 9.0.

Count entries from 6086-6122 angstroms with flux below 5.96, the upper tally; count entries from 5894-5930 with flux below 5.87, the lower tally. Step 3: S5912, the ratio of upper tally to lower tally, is 0.86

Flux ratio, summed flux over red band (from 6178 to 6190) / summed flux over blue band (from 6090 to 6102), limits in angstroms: 1.02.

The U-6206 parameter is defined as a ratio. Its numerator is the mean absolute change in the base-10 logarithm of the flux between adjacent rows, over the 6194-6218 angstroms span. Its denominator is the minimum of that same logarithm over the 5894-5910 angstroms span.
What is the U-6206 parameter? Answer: 0.0176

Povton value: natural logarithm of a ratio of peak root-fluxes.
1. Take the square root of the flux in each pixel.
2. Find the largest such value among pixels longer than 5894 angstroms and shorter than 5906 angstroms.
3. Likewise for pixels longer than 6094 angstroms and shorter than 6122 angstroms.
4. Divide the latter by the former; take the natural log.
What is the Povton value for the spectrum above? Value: 0.01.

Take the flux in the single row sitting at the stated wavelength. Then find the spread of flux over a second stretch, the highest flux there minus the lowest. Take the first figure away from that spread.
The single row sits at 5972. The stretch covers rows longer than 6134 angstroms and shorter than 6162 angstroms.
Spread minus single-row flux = -5.1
